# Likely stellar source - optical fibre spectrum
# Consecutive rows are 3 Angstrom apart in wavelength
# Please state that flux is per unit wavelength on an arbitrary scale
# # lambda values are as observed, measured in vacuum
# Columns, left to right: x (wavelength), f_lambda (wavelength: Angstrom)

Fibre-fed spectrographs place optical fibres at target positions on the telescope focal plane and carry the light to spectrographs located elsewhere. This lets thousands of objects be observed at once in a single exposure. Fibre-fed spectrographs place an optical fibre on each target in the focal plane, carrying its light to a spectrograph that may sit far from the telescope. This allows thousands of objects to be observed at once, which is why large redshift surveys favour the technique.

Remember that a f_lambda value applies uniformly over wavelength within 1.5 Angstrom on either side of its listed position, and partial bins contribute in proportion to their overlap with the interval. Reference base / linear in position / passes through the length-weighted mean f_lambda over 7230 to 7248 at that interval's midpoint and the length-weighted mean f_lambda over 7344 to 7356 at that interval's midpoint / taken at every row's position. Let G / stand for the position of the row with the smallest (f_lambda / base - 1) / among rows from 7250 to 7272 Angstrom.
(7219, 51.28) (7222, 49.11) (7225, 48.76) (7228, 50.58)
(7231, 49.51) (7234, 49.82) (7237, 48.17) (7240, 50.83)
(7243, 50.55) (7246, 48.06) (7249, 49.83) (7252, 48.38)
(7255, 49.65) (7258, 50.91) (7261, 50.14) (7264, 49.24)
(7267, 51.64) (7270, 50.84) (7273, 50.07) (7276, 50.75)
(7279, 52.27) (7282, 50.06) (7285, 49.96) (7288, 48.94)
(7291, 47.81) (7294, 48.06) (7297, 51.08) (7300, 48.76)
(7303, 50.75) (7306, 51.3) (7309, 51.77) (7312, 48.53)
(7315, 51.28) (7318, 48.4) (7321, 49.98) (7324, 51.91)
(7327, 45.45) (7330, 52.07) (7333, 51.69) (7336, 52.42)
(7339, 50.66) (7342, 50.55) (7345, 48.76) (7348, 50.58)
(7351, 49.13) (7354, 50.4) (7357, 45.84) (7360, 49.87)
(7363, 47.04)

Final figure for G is 7252 Angstrom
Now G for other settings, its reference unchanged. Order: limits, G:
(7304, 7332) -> 7327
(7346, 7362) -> 7357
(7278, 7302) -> 7291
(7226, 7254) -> 7246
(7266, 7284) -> 7282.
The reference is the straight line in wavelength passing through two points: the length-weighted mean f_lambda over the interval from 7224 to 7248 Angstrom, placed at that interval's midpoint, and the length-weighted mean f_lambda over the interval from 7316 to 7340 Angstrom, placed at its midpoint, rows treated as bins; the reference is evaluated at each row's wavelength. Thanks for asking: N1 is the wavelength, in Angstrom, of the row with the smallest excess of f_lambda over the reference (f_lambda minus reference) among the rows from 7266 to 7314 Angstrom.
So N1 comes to 7291 Angstrom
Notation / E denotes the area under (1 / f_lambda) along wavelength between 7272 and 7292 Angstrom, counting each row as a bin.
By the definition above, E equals 0.40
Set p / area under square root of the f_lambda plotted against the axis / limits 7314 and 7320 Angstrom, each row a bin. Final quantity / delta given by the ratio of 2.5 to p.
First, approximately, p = 42.3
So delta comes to 0.0591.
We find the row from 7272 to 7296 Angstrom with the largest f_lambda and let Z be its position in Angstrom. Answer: 7279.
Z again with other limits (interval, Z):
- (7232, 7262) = 7258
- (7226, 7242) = 7240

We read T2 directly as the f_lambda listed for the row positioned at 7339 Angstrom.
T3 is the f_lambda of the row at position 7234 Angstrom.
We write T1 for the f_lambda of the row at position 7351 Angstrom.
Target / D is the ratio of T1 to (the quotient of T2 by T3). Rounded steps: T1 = 49.13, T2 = 50.66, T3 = 49.82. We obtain 48.3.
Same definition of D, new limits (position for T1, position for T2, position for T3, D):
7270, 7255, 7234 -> 51.0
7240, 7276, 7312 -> 48.6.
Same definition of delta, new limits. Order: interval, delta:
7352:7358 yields 0.0599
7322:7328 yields 0.0595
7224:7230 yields 0.0591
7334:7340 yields 0.0580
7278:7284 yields 0.0584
